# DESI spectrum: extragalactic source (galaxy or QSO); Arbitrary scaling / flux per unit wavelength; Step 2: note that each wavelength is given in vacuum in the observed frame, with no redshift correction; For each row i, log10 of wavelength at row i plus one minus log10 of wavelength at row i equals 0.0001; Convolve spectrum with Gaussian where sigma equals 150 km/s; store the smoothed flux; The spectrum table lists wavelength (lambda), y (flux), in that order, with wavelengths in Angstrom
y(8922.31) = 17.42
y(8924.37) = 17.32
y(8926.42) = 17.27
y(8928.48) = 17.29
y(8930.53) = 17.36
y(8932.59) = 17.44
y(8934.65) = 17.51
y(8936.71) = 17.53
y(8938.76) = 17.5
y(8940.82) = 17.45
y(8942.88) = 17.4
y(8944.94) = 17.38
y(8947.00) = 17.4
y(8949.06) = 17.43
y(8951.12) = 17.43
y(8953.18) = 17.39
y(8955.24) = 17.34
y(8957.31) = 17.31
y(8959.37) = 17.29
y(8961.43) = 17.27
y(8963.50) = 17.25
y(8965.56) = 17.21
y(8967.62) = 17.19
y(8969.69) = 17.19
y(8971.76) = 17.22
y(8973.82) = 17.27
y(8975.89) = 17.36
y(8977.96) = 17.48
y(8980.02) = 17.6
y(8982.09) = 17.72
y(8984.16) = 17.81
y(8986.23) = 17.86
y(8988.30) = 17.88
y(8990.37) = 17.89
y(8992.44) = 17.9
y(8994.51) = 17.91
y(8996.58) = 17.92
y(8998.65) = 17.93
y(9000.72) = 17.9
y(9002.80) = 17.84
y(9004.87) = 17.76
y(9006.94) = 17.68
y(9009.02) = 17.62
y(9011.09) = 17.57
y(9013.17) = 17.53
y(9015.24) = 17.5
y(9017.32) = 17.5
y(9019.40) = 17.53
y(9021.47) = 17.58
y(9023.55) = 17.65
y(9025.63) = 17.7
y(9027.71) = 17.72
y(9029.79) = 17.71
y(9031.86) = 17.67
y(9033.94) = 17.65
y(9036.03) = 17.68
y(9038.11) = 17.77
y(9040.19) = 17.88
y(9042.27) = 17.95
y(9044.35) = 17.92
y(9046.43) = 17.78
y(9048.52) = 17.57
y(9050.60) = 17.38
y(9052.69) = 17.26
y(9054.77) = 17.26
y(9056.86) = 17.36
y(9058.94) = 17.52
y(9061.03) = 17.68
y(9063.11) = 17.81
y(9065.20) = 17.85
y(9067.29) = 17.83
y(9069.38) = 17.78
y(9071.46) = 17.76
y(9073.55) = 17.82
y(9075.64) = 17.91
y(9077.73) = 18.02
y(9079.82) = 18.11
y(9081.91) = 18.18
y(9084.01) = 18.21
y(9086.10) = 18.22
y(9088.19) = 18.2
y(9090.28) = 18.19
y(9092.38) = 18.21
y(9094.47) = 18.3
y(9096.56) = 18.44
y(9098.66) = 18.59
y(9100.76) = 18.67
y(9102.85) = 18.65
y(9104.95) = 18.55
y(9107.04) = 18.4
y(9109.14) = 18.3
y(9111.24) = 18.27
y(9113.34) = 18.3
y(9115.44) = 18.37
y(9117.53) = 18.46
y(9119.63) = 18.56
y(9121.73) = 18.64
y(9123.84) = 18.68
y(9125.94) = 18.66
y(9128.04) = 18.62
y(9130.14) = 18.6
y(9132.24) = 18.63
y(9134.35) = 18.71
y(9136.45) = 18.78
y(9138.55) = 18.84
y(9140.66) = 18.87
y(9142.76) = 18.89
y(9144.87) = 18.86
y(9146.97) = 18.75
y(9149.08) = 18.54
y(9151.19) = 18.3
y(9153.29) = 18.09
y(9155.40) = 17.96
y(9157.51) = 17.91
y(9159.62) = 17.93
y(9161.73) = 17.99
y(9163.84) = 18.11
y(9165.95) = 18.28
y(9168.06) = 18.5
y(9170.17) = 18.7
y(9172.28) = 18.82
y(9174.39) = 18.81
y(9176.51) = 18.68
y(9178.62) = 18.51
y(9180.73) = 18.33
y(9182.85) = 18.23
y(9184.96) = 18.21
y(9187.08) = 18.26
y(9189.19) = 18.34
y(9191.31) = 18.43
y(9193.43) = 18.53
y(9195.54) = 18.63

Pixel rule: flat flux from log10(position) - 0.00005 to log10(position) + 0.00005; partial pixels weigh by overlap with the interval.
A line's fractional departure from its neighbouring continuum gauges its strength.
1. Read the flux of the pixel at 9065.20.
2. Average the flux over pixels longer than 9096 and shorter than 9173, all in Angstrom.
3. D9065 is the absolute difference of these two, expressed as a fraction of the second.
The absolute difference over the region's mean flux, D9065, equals 0.035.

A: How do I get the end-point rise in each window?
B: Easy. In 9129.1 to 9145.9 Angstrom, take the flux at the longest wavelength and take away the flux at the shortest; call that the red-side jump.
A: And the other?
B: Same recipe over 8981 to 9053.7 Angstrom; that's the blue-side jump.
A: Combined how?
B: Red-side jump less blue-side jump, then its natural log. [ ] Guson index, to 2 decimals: -0.33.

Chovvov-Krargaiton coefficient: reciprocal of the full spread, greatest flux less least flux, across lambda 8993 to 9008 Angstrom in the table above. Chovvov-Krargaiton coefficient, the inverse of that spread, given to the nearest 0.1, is 4.0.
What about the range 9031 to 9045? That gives 3.3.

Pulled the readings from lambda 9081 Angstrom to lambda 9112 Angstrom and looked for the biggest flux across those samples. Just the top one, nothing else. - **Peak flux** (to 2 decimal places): 18.67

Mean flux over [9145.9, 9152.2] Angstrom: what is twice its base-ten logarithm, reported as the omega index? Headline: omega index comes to 2.54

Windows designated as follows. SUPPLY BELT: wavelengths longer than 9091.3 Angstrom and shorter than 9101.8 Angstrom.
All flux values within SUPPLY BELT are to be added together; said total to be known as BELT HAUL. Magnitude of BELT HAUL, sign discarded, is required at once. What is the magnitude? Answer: 92.2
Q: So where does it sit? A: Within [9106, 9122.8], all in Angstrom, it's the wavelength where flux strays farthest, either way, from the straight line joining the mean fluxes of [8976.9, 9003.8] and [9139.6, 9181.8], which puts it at 9121.73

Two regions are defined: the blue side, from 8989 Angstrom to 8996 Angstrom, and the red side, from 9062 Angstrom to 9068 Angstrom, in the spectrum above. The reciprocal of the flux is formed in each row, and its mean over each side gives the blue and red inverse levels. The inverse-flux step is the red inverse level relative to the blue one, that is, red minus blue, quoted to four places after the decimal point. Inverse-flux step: 0.0002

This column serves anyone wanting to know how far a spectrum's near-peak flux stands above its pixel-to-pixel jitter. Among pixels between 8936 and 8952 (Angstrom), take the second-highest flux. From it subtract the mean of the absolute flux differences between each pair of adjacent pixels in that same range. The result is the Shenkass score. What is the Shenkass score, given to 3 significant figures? 17.5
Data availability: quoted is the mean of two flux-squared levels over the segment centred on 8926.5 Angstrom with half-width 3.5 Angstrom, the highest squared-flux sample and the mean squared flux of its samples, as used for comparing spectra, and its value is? 300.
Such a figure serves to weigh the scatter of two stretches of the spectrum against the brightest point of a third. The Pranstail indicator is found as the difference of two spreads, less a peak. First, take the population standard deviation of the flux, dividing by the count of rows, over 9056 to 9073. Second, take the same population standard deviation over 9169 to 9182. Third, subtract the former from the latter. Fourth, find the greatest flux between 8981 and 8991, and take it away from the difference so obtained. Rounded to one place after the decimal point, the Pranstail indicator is -17.9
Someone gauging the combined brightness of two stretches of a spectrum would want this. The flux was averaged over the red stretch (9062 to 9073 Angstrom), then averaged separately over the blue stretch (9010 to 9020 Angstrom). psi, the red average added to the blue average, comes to 35.3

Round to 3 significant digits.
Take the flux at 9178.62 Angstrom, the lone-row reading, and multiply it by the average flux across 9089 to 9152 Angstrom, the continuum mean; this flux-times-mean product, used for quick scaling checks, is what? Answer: 343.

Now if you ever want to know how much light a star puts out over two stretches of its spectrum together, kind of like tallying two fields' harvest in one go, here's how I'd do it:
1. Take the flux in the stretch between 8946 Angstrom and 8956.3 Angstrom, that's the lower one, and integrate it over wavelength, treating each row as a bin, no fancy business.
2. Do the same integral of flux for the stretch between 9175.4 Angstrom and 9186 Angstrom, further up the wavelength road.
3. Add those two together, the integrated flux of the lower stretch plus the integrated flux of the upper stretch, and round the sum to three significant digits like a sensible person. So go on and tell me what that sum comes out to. 374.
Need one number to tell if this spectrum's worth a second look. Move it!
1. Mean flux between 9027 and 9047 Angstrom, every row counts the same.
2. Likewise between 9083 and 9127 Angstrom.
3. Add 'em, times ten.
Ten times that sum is 362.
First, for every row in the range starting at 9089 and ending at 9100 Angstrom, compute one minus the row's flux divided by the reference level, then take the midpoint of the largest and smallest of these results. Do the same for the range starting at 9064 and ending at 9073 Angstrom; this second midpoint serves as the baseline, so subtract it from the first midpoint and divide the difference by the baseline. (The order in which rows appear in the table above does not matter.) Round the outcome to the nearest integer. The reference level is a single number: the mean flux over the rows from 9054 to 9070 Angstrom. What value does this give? 3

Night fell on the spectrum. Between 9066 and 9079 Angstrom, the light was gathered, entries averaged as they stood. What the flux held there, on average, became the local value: 17.9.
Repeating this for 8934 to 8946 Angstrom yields 17.5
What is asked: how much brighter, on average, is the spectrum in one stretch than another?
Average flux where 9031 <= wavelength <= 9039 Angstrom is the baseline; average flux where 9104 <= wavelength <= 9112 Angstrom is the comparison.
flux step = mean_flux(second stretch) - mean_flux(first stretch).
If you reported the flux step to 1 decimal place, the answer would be 0.7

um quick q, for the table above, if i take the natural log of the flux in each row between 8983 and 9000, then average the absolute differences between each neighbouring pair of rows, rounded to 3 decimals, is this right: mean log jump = 0.001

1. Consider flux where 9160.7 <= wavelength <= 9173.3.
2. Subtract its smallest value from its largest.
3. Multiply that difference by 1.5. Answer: 1.2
